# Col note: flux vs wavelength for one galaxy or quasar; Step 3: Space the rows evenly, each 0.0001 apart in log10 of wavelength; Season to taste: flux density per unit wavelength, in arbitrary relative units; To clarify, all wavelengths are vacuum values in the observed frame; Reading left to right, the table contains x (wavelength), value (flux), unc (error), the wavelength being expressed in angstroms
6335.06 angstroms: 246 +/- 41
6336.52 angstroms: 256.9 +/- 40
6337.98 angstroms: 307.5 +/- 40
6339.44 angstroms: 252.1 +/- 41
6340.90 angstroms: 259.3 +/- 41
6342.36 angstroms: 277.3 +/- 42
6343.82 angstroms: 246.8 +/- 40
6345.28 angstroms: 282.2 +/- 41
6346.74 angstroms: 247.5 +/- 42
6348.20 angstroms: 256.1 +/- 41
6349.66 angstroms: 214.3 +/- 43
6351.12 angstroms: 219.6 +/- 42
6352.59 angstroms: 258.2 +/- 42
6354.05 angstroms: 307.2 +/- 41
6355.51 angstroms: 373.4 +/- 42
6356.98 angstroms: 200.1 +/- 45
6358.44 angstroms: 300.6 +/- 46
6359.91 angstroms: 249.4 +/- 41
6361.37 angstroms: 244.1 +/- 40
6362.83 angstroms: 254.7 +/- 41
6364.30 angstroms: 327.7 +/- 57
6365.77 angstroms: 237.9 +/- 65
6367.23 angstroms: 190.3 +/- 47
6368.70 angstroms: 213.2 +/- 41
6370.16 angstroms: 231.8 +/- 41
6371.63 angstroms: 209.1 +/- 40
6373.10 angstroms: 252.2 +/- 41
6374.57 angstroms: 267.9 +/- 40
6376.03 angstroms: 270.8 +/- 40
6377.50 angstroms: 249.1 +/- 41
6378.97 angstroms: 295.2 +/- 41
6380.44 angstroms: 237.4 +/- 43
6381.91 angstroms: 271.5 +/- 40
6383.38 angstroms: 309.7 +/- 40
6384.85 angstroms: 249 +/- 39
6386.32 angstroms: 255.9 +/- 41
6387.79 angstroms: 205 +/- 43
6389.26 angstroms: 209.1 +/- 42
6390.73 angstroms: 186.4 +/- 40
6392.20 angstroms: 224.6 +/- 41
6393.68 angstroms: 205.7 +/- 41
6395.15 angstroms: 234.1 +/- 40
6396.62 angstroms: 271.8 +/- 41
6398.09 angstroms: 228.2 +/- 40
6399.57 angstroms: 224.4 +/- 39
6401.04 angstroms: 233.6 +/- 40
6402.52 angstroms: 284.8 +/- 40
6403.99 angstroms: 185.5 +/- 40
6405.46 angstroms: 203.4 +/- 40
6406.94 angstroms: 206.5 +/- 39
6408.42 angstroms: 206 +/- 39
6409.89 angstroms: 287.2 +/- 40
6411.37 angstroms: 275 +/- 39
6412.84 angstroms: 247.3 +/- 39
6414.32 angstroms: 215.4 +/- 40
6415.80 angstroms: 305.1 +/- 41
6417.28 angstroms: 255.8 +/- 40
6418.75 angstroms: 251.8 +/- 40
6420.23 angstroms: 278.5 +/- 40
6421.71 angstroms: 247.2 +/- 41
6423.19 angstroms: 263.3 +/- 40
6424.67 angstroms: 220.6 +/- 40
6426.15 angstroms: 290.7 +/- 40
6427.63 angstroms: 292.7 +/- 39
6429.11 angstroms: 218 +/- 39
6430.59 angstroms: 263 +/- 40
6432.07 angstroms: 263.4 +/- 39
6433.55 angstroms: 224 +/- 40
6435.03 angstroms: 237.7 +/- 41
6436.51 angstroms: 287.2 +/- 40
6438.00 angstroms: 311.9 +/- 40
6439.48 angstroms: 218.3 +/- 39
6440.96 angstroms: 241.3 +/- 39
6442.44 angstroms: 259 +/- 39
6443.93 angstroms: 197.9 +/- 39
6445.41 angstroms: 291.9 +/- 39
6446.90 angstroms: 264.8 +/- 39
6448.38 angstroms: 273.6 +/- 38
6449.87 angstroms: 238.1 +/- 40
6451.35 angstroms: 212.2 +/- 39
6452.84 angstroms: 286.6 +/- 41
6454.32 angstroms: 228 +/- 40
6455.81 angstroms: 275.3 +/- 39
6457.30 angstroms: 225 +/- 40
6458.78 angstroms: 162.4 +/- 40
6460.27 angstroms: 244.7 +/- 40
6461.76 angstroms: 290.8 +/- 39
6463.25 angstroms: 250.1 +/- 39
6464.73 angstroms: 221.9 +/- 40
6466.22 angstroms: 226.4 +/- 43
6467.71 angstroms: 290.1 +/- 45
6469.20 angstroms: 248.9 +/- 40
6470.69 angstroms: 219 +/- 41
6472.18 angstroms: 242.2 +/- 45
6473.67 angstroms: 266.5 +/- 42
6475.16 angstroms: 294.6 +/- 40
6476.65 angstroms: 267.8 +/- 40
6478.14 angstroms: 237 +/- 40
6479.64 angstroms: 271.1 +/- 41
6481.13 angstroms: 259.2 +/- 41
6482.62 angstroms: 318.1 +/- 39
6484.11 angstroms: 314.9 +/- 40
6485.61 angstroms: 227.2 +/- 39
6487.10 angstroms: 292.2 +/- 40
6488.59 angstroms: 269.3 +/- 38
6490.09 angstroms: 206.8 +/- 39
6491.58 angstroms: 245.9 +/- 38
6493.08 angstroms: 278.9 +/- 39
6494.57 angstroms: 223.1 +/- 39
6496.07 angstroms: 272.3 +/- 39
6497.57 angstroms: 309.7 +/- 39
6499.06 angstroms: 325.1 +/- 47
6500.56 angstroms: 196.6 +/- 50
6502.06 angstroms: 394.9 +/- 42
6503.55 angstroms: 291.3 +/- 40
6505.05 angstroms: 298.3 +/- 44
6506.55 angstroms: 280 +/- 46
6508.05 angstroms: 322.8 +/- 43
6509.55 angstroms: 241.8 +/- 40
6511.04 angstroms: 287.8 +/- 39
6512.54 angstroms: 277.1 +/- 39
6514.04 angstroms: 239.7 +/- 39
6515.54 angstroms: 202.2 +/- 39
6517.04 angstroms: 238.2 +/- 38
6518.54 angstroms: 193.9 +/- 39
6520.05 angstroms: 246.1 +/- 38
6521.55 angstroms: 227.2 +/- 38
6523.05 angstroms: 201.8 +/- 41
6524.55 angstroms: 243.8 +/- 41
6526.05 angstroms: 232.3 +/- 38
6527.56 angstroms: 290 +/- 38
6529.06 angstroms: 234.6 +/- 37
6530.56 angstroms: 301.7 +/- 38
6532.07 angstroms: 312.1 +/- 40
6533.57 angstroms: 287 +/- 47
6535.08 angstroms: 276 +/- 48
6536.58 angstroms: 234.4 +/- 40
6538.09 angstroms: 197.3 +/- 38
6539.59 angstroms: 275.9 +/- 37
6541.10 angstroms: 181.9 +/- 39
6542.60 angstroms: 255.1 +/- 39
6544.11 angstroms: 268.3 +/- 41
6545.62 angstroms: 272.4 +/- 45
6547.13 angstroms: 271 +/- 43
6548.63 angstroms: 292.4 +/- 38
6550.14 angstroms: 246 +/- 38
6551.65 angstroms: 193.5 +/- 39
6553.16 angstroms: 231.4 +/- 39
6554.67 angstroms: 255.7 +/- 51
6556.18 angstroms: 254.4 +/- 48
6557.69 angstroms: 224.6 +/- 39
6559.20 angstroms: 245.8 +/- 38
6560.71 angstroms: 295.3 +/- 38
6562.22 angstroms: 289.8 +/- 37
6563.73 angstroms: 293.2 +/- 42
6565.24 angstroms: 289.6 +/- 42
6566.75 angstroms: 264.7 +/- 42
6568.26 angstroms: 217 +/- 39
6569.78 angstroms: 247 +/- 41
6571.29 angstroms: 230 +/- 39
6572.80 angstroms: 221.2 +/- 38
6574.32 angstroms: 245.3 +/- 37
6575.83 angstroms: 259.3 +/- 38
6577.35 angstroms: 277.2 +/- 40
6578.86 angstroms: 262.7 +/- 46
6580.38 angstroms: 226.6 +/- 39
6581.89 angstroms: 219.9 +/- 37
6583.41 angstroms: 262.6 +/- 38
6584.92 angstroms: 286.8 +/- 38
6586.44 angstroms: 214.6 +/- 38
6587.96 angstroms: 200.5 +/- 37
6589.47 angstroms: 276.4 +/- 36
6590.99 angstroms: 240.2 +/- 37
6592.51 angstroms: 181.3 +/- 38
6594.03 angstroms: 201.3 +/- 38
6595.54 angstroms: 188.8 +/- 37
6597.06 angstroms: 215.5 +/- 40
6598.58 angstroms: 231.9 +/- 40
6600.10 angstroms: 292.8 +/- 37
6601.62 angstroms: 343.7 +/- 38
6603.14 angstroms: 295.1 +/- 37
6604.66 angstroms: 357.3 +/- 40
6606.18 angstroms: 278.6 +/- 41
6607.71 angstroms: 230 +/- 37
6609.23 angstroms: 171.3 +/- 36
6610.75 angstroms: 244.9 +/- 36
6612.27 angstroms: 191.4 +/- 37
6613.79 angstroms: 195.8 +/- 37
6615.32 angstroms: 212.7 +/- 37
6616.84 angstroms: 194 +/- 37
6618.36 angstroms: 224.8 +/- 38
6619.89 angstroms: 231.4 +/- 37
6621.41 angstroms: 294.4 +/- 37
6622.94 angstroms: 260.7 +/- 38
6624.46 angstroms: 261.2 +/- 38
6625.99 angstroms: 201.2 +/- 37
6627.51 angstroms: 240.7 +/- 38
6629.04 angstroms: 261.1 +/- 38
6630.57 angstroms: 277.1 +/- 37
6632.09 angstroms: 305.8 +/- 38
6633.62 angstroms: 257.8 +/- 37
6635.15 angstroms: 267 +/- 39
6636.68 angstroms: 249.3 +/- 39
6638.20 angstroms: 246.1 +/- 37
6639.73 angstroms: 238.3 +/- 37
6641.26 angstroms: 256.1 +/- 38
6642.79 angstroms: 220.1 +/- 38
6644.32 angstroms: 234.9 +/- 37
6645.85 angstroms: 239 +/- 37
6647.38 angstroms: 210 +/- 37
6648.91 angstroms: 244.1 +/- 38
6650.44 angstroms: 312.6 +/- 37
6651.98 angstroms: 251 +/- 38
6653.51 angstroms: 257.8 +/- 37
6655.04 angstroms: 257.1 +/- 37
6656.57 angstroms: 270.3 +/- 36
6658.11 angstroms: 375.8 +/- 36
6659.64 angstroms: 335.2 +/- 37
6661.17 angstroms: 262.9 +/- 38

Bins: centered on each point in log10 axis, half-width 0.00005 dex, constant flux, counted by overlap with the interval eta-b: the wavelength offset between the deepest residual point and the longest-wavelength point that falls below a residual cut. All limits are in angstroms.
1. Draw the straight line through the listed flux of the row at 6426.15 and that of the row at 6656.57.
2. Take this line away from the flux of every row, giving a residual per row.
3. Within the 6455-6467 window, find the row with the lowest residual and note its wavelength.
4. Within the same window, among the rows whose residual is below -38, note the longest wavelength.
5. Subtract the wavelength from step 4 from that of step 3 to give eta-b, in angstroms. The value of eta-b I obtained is -7.4 angstroms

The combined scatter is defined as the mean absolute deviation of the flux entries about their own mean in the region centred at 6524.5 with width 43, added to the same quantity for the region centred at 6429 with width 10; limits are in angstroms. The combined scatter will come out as 60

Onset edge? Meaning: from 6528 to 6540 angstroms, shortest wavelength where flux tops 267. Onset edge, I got 6530.56 angstroms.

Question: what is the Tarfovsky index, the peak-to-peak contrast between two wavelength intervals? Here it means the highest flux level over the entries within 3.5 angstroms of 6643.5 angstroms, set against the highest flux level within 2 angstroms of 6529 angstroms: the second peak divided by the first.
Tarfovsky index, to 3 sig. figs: 1.18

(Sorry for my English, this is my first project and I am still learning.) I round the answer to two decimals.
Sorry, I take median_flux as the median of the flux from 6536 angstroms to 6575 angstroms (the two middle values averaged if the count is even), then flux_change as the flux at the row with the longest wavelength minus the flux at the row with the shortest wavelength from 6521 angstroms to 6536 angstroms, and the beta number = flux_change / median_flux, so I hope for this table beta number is 0.19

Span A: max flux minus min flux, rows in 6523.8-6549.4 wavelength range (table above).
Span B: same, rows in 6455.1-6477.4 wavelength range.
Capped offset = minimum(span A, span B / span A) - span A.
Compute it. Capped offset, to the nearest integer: -129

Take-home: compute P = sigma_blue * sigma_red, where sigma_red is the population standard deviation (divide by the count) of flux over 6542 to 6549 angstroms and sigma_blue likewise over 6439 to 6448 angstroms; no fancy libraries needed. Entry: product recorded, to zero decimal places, 370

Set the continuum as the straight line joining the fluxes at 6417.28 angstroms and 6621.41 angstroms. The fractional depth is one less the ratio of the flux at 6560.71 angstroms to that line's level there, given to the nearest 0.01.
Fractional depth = -0.04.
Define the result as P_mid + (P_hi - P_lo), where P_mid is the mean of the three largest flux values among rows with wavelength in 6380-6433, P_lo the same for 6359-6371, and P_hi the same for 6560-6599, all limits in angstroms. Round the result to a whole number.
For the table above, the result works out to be 318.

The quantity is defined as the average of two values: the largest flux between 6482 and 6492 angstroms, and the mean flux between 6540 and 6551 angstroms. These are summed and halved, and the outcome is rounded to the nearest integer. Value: 287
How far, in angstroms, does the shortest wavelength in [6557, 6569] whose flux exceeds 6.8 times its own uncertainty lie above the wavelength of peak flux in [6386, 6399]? 164.1 angstroms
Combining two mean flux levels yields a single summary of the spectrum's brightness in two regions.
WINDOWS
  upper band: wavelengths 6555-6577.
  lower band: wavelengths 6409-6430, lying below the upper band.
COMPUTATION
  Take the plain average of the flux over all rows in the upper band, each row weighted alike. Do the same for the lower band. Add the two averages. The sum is 516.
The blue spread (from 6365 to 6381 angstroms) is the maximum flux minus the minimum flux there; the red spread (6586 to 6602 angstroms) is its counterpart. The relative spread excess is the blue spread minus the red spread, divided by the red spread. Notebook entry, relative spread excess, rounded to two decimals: -0.35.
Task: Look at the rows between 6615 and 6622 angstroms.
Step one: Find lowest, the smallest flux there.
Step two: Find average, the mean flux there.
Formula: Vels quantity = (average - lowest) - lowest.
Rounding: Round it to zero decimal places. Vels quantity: -157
